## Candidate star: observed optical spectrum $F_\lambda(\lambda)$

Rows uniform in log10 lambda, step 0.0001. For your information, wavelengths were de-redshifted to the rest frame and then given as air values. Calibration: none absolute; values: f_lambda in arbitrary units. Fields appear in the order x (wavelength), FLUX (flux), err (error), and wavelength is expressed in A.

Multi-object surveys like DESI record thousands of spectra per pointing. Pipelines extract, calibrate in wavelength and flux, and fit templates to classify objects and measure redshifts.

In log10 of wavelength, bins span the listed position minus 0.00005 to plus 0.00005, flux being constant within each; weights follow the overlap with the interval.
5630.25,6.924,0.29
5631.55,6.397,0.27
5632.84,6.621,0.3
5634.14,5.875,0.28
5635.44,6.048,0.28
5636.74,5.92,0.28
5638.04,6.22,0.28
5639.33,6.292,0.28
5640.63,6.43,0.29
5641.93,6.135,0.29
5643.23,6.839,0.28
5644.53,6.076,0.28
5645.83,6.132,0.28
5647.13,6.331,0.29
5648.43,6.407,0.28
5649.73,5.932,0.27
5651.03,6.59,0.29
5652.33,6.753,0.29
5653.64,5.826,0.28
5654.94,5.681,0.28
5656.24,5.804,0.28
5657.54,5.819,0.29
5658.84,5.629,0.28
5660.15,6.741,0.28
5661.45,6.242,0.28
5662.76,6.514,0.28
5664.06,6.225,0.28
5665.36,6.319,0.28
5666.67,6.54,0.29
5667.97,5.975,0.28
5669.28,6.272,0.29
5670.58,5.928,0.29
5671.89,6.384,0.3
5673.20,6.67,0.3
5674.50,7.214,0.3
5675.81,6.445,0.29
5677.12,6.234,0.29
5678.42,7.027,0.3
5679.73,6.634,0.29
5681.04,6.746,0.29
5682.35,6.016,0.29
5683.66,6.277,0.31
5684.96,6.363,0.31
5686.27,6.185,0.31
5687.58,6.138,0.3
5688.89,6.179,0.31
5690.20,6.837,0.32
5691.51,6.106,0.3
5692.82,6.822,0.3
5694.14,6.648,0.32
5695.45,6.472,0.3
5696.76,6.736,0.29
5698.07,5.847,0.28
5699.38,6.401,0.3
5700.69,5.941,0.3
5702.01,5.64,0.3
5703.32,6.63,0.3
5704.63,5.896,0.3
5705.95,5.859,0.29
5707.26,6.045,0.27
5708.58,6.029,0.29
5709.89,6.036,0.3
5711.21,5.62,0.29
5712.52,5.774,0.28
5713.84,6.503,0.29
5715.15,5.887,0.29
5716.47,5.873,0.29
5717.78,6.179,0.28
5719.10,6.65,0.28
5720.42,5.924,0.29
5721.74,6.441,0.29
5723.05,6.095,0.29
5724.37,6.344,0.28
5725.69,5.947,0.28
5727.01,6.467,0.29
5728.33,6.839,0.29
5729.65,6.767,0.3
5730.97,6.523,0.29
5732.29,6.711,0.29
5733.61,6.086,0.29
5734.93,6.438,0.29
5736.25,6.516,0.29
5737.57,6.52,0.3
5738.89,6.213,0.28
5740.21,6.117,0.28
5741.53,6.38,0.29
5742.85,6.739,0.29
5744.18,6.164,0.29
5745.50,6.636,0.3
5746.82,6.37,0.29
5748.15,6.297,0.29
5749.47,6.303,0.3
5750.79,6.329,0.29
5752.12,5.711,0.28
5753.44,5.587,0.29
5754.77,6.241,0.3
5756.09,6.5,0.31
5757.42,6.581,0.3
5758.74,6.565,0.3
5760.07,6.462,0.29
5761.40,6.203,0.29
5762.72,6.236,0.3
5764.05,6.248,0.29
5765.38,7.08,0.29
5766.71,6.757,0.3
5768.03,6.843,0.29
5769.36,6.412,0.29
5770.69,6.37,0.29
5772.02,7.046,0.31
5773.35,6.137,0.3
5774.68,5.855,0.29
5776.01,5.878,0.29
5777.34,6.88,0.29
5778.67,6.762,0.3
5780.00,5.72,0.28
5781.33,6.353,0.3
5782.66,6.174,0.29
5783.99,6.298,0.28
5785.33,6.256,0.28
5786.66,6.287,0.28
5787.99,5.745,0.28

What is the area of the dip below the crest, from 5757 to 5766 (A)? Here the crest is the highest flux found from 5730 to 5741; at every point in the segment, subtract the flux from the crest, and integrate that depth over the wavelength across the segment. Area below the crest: 2.1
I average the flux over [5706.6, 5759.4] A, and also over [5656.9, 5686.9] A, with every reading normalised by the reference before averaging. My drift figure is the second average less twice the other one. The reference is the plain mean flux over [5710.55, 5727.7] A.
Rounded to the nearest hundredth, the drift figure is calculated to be -1.01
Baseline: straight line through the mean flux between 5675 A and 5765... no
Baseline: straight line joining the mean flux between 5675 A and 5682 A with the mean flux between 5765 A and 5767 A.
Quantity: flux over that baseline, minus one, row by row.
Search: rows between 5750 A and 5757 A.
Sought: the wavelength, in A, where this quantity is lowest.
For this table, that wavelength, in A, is 5753.44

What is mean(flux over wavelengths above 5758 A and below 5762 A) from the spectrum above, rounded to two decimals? 6.41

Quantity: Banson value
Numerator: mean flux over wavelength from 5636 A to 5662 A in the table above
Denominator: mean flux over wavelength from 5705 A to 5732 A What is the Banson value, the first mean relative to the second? 1.00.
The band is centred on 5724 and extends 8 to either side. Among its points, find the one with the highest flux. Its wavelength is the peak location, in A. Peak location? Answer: 5728.33 A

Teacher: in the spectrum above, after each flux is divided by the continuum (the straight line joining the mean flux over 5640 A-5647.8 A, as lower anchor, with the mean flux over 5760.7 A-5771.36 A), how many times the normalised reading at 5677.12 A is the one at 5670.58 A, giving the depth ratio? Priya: 0.952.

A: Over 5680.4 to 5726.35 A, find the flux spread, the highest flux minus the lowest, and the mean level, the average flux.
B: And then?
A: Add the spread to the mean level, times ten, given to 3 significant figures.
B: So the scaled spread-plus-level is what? 74.2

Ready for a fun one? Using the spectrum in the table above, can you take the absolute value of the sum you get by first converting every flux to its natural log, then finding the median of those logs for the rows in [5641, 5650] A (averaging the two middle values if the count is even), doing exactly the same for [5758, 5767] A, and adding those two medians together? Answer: 3.68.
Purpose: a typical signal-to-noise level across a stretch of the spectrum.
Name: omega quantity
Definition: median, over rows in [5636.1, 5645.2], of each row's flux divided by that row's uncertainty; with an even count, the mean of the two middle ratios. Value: 22.2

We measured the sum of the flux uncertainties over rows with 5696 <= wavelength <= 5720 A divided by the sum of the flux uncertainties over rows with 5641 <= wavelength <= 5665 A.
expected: 1.03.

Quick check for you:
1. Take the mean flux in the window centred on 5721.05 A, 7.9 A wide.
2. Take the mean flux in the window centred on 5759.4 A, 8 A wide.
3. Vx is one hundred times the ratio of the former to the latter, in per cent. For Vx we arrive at 98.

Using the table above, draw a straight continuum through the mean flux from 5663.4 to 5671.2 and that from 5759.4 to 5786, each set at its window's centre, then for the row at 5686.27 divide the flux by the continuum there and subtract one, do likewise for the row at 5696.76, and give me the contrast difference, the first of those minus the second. -0.085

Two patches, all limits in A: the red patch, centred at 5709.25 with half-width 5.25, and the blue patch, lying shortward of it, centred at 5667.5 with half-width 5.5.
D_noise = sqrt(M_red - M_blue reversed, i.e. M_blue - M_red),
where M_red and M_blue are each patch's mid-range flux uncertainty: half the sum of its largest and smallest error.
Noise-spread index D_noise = 0.071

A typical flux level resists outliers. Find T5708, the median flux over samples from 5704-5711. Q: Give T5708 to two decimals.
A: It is 6.03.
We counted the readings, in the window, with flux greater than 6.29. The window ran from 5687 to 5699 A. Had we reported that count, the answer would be 5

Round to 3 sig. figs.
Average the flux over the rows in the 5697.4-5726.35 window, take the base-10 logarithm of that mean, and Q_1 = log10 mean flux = 0.783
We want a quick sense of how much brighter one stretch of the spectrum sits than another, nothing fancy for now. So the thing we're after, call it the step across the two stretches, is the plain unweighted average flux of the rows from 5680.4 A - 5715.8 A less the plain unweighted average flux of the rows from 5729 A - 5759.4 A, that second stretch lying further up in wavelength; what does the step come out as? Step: -0.15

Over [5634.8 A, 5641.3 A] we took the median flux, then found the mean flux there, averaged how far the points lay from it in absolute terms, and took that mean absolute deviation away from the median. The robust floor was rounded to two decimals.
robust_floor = 6.06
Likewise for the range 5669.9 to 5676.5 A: 6.11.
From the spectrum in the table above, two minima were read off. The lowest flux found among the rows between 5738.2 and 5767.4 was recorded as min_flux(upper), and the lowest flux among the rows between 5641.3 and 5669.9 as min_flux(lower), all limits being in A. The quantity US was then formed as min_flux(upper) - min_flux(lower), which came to -0.042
